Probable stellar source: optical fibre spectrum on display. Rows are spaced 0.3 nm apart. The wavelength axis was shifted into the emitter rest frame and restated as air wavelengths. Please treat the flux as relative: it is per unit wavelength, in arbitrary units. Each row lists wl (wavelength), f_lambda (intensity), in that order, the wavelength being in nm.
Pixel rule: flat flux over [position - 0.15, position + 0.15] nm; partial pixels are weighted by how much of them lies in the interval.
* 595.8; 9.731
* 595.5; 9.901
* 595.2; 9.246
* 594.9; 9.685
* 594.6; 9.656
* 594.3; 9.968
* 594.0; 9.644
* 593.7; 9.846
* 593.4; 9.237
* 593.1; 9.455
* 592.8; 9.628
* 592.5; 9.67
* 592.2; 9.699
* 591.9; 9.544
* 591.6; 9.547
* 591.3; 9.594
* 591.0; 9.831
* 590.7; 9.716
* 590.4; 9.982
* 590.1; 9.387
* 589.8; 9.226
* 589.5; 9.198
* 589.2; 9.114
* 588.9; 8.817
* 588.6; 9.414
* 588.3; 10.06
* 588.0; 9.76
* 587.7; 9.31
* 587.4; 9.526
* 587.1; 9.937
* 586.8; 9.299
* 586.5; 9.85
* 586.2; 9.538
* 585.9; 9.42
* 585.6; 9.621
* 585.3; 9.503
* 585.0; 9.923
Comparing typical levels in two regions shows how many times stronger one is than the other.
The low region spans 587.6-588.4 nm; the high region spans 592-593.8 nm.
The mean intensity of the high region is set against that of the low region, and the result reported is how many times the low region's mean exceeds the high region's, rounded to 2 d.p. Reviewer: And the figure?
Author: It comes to 1.01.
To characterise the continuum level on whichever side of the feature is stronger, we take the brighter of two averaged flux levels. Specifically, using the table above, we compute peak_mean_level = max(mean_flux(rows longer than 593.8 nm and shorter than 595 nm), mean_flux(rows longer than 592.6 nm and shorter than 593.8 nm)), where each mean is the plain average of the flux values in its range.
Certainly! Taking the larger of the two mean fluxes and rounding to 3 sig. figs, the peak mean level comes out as 9.74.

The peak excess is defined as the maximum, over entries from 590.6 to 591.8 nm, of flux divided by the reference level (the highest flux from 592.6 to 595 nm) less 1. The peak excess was -0.014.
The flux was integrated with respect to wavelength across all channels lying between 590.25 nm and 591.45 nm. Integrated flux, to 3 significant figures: 11.7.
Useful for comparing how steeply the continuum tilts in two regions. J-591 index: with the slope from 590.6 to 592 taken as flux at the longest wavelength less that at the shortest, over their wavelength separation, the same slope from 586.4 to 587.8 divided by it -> 3.1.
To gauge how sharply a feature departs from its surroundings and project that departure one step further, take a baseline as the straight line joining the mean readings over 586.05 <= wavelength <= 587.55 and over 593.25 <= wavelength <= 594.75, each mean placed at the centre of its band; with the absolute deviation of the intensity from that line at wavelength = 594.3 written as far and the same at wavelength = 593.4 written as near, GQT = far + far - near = 0.2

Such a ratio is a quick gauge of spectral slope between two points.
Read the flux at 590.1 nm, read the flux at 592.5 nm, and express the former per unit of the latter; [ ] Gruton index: 0.97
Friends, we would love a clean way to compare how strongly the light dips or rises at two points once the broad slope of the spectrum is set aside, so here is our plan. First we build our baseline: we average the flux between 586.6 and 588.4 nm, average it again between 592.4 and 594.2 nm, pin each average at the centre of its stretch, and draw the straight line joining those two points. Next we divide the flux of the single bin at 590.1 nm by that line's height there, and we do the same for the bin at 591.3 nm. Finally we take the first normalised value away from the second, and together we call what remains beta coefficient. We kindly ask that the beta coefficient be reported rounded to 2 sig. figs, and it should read 0.023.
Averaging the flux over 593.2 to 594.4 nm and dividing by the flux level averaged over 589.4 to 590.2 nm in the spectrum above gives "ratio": 1.04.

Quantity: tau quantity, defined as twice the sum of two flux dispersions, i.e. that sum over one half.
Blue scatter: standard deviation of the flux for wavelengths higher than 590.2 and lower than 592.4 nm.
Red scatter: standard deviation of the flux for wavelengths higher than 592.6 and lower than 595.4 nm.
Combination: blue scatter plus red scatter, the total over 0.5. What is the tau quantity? 0.8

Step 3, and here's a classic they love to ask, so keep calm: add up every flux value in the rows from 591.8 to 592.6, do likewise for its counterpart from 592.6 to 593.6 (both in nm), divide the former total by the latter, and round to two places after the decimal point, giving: 1.02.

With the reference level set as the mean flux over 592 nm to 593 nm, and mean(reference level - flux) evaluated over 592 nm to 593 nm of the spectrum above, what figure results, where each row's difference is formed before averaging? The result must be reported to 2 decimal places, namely 0.00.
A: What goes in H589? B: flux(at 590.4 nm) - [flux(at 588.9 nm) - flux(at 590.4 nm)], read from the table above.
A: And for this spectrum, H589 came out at 11.1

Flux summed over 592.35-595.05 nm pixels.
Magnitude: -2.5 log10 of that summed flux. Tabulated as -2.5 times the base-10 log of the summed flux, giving -4.8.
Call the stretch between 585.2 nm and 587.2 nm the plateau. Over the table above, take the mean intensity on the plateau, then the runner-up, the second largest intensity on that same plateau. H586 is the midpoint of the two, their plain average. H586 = 9.72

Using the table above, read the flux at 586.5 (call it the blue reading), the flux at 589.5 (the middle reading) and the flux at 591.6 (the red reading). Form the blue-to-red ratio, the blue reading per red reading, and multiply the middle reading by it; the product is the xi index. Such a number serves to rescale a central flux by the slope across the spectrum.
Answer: 9.5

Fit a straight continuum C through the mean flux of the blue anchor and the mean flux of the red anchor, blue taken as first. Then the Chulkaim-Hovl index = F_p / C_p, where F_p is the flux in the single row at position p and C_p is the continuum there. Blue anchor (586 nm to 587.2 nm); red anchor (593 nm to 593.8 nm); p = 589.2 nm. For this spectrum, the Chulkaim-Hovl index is 0.95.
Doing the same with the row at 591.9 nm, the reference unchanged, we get 1.00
